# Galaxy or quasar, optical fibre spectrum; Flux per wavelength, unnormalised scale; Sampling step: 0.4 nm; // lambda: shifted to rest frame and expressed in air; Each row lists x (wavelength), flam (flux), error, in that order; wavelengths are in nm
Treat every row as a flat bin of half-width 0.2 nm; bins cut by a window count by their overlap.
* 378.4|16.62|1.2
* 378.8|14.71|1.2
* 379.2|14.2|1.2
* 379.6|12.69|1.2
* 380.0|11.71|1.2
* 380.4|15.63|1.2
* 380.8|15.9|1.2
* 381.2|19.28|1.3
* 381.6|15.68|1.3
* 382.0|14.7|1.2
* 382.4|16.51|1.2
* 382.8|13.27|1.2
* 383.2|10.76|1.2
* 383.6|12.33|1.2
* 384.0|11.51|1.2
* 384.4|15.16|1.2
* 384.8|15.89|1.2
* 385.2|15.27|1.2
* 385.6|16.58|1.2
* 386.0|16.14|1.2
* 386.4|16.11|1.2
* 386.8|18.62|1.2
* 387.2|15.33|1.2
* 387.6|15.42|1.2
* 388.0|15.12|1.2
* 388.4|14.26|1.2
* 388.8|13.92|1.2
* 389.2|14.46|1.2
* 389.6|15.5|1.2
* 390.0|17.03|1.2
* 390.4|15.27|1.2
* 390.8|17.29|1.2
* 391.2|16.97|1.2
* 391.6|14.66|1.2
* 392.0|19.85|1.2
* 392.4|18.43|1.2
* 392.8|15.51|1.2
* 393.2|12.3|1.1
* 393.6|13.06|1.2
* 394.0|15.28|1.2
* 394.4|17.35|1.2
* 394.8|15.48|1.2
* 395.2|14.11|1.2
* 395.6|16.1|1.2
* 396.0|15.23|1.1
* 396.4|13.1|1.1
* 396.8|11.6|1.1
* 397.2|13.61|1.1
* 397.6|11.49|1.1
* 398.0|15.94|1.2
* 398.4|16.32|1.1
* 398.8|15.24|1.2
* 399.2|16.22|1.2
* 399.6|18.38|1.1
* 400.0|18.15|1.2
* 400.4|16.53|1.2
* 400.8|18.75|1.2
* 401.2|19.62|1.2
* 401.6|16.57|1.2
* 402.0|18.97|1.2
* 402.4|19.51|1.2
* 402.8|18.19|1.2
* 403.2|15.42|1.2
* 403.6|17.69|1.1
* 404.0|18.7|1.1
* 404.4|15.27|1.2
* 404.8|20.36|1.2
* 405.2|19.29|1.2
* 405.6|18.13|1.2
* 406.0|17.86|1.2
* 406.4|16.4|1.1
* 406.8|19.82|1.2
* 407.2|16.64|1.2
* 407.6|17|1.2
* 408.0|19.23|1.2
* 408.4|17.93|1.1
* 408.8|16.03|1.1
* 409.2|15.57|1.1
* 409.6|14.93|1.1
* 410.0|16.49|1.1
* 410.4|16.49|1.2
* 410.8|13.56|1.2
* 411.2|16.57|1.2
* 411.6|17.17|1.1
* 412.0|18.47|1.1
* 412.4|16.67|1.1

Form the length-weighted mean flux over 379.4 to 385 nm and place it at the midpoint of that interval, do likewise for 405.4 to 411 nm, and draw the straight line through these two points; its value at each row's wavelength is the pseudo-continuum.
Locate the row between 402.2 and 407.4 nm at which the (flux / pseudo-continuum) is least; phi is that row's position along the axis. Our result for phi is 404.4 nm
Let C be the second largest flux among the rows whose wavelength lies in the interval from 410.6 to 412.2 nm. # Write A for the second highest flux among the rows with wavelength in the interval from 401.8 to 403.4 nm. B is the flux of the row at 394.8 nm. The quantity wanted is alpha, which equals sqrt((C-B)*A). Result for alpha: 5.66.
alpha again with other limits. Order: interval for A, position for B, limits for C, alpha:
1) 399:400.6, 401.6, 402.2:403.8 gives 5.42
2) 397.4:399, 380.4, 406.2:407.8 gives 4.67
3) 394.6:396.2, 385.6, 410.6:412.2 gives 3.02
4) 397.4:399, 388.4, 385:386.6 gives 5.47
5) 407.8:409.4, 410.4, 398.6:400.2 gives 5.46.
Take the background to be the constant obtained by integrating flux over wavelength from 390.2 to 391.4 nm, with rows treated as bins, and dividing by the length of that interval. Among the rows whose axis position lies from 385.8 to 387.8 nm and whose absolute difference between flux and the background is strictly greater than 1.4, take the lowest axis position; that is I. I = 386.8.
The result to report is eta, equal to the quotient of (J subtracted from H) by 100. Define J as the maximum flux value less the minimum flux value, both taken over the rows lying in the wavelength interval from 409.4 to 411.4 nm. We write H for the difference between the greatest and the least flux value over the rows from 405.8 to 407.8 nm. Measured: 0.004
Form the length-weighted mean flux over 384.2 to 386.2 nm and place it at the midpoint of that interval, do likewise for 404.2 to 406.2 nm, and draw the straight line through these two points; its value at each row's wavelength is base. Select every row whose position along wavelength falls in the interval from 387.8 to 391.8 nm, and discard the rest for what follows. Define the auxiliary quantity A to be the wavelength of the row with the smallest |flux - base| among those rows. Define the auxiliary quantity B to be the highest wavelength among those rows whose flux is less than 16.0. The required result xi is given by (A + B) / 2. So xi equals 391.40 nm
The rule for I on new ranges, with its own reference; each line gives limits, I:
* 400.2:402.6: 400.8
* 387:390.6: 388.4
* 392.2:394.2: 392.4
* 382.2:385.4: 382.8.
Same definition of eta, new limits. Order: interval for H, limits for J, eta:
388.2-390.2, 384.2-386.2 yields 0.017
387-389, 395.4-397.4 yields -0.030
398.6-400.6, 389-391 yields 0.003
